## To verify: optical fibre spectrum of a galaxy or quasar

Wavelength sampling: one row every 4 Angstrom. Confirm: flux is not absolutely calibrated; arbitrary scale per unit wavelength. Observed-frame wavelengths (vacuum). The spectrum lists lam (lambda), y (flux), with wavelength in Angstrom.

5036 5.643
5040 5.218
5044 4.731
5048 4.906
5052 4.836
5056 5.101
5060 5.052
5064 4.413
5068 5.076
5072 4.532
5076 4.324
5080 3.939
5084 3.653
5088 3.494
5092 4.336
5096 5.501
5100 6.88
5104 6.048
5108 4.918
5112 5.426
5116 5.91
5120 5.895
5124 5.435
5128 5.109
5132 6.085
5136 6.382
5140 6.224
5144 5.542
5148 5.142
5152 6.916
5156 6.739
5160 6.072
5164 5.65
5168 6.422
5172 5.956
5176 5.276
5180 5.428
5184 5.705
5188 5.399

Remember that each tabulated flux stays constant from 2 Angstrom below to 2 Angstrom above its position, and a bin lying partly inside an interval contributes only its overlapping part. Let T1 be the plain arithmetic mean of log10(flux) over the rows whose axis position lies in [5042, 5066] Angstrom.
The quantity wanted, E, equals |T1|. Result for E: 0.68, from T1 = 0.68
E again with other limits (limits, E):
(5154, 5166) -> 0.79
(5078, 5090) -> 0.57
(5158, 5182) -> 0.76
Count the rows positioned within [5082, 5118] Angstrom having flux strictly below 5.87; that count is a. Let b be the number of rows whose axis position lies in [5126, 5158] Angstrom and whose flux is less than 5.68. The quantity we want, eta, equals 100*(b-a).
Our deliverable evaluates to -300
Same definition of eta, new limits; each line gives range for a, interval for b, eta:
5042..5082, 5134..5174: -700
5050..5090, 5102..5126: -700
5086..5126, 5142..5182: -100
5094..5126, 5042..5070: 300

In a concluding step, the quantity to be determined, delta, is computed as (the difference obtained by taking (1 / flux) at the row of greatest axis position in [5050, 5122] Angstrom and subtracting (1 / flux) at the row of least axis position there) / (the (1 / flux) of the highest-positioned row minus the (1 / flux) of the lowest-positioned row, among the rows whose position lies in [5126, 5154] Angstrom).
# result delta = 0.7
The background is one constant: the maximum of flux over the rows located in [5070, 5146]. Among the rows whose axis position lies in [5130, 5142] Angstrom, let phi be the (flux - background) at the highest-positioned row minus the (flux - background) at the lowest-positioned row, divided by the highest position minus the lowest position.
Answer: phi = 0.02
